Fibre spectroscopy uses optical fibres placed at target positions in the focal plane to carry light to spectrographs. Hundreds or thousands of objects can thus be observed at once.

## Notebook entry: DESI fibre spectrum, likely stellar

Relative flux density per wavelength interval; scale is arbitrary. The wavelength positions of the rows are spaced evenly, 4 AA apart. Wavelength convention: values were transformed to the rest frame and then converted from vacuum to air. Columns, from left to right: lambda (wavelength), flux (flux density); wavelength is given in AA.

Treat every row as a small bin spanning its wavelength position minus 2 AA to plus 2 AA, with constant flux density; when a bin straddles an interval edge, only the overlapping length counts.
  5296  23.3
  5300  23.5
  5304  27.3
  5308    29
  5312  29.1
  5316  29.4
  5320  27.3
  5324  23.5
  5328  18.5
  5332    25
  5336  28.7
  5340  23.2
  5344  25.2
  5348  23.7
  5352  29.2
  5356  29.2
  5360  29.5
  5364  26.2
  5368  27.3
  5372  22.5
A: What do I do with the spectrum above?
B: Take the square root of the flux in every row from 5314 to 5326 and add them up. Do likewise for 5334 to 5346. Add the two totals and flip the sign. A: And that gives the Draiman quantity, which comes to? -30.7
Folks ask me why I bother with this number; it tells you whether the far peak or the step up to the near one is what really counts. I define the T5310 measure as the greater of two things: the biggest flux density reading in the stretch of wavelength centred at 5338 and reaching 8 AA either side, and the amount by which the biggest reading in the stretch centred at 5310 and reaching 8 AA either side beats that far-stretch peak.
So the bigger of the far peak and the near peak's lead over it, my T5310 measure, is 28.7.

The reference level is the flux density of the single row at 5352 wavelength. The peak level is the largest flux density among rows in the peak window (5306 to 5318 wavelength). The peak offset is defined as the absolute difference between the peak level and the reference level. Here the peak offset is 0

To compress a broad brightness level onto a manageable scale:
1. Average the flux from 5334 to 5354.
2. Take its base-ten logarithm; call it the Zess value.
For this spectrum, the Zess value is 1.41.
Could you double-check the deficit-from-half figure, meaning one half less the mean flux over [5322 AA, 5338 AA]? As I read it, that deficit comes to -23.4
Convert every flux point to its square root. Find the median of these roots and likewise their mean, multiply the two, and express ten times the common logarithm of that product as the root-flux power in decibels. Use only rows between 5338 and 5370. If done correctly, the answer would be 14.3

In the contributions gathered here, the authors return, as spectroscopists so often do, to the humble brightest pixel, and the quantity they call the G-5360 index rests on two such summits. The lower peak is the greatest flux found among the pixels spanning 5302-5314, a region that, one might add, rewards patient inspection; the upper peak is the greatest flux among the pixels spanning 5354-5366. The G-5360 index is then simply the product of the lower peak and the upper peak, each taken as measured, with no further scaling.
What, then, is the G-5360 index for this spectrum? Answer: 858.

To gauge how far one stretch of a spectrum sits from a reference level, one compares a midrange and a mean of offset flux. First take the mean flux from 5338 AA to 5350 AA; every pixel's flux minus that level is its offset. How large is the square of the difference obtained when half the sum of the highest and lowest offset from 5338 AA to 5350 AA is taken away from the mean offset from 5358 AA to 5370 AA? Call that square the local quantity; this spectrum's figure 12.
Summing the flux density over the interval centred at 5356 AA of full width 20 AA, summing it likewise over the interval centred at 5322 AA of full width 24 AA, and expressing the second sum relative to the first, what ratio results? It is 1.1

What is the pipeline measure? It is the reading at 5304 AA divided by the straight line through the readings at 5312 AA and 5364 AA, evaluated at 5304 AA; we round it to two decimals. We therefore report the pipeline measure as 0.92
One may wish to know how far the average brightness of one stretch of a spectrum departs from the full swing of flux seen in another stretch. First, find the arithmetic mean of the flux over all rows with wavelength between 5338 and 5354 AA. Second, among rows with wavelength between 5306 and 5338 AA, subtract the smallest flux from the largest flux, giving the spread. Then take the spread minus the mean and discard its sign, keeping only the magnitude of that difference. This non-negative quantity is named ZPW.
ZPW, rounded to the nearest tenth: 14.4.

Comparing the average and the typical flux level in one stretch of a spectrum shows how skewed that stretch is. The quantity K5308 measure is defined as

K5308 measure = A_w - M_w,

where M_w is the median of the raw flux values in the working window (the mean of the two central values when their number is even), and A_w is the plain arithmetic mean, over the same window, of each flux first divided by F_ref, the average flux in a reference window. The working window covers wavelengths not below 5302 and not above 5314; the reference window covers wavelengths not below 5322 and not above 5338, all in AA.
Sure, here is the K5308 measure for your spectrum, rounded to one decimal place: -27.8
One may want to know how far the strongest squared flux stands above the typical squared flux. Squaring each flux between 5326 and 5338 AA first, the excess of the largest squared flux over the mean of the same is 227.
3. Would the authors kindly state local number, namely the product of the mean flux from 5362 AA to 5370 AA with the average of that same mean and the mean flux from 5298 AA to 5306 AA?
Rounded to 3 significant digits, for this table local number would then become 698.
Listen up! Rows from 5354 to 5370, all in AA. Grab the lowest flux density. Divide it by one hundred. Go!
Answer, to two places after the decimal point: 0.26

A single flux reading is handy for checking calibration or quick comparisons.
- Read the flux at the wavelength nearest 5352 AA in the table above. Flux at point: 29.2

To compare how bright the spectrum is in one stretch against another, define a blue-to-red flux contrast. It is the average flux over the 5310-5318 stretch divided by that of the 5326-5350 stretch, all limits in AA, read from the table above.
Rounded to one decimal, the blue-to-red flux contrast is 1.2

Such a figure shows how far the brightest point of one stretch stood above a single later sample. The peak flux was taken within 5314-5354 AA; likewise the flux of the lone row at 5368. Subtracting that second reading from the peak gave 2.1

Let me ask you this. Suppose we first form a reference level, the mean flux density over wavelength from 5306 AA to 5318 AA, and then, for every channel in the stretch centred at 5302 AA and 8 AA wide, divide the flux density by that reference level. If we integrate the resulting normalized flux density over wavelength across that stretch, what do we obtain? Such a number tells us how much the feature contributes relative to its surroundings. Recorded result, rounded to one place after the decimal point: 7.0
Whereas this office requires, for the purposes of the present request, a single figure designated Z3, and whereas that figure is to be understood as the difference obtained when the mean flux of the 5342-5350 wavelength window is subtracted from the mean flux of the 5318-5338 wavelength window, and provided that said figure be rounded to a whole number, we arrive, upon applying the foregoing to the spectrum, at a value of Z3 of 0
